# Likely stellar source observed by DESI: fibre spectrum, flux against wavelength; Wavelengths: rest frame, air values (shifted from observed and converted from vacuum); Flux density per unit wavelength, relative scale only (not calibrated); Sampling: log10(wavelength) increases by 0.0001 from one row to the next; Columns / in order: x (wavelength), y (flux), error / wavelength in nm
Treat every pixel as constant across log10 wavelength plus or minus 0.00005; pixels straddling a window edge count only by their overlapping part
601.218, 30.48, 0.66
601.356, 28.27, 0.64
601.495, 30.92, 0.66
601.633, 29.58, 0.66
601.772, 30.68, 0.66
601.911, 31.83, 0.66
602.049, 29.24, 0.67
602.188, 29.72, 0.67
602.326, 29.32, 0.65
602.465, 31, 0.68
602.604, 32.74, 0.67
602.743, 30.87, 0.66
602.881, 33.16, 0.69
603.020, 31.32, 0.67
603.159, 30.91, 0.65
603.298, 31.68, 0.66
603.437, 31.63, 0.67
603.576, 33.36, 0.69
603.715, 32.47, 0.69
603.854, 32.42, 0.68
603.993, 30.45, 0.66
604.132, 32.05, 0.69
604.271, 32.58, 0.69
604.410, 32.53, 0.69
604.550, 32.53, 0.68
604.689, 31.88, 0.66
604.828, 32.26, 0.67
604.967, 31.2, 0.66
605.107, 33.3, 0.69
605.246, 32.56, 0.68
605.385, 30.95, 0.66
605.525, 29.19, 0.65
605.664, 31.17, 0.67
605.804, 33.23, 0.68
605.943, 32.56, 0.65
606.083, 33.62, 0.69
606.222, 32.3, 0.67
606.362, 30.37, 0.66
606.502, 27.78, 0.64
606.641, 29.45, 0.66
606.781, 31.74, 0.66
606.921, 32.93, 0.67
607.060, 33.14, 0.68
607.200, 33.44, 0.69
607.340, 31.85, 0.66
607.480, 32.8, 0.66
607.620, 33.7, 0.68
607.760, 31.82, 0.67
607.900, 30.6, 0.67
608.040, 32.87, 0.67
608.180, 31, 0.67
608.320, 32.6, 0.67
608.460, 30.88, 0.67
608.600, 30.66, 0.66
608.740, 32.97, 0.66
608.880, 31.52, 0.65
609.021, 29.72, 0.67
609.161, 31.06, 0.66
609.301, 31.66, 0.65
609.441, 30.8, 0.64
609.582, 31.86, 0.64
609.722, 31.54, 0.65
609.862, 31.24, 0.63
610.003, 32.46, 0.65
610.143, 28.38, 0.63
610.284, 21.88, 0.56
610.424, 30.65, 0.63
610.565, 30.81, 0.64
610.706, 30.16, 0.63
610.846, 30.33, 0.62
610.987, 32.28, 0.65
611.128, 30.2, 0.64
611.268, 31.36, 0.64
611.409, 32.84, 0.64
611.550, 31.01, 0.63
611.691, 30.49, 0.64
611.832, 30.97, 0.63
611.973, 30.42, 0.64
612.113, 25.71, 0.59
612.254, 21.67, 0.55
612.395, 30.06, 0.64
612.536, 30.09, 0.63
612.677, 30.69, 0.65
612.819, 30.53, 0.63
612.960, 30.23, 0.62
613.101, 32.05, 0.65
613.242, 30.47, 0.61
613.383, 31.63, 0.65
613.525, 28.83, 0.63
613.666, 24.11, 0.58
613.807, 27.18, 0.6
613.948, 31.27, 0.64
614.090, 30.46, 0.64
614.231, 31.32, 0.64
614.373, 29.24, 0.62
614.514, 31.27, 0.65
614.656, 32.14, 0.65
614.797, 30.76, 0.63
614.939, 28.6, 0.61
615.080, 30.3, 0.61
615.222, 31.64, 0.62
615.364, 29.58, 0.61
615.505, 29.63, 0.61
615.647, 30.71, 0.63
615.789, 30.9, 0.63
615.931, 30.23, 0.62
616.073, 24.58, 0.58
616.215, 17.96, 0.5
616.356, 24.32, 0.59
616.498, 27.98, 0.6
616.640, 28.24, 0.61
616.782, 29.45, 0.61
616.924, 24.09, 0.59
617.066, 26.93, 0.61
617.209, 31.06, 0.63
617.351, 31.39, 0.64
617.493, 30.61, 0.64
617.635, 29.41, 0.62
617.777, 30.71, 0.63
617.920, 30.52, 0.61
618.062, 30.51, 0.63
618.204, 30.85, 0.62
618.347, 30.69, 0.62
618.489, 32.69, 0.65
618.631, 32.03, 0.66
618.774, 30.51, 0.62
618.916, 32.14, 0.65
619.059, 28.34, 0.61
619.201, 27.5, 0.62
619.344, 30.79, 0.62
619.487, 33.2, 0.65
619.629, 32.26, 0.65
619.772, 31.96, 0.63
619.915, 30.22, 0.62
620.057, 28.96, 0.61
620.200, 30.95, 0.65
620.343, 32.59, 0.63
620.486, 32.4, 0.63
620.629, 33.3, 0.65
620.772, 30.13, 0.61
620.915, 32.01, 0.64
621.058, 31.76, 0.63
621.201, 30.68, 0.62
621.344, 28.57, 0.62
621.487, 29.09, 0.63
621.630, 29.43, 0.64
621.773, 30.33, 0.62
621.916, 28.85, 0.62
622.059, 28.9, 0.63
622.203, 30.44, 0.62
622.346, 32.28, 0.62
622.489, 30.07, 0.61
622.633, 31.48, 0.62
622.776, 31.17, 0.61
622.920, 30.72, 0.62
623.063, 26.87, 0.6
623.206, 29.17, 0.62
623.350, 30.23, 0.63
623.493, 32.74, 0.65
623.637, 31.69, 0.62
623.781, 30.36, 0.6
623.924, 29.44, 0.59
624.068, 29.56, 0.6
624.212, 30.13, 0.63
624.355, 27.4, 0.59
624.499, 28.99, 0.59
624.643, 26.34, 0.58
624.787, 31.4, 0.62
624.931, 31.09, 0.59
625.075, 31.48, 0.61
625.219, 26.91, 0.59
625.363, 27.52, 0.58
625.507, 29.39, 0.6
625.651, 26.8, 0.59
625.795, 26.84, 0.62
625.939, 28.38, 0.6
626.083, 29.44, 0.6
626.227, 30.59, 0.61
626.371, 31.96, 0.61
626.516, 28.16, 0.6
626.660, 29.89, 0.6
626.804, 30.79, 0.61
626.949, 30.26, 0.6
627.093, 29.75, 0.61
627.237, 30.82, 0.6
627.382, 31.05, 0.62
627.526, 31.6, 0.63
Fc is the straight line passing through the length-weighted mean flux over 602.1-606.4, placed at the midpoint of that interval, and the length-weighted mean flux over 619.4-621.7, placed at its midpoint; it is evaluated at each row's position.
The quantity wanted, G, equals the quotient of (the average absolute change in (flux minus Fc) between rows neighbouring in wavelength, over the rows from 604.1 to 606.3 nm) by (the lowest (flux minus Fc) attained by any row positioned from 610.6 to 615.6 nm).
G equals -0.11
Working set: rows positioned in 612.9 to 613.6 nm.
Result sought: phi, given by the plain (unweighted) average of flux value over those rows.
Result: 30.6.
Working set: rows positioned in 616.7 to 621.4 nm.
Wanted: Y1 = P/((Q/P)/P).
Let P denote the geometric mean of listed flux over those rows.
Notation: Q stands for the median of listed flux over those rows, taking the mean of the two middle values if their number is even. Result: 926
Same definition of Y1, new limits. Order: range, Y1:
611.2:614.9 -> 864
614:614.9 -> 947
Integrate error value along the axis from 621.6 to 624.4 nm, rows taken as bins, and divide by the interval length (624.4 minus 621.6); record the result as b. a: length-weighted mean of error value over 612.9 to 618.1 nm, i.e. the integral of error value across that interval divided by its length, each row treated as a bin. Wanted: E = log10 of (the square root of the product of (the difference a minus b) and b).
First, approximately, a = 0.617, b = 0.617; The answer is -1.97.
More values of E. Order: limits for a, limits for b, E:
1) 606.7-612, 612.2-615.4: -0.90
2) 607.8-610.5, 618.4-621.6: -0.98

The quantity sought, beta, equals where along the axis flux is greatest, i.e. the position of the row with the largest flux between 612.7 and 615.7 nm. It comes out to 614.656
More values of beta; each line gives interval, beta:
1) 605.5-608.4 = 607.620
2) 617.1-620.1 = 619.487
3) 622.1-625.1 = 623.493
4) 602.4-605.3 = 603.576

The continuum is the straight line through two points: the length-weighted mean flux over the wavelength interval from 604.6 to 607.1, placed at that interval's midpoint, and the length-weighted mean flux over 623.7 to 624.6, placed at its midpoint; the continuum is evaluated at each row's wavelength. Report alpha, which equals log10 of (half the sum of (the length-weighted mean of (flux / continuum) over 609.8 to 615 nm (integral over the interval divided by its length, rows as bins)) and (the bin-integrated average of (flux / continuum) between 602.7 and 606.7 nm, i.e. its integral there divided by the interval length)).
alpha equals -0.007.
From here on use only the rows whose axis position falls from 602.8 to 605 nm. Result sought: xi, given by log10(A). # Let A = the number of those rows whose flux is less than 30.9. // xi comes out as 0.0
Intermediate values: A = 1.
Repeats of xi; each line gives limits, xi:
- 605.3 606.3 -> 0.0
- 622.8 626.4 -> 1.3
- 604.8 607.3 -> 0.6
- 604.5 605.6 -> 0.0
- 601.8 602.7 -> 0.5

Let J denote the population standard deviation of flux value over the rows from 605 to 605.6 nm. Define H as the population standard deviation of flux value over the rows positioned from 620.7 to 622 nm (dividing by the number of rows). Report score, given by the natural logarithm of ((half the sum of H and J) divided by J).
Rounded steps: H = 1.16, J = 1.58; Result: -0.1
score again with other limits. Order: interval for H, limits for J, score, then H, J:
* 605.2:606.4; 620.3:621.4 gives 0.0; 1.36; 1.44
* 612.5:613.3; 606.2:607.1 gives -0.4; 0.64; 1.84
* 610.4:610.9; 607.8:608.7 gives -0.5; 0.26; 0.93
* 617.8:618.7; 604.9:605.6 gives -0.2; 0.84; 1.42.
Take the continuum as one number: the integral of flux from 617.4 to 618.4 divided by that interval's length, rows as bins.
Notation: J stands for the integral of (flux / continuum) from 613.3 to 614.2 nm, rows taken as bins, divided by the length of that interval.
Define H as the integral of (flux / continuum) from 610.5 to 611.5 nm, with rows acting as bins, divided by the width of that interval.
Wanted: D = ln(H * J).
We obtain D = -0.0270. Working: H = 1.02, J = 0.95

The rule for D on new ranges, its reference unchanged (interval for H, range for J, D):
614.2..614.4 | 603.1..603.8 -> 0.0406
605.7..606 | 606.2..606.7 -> 0.0465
